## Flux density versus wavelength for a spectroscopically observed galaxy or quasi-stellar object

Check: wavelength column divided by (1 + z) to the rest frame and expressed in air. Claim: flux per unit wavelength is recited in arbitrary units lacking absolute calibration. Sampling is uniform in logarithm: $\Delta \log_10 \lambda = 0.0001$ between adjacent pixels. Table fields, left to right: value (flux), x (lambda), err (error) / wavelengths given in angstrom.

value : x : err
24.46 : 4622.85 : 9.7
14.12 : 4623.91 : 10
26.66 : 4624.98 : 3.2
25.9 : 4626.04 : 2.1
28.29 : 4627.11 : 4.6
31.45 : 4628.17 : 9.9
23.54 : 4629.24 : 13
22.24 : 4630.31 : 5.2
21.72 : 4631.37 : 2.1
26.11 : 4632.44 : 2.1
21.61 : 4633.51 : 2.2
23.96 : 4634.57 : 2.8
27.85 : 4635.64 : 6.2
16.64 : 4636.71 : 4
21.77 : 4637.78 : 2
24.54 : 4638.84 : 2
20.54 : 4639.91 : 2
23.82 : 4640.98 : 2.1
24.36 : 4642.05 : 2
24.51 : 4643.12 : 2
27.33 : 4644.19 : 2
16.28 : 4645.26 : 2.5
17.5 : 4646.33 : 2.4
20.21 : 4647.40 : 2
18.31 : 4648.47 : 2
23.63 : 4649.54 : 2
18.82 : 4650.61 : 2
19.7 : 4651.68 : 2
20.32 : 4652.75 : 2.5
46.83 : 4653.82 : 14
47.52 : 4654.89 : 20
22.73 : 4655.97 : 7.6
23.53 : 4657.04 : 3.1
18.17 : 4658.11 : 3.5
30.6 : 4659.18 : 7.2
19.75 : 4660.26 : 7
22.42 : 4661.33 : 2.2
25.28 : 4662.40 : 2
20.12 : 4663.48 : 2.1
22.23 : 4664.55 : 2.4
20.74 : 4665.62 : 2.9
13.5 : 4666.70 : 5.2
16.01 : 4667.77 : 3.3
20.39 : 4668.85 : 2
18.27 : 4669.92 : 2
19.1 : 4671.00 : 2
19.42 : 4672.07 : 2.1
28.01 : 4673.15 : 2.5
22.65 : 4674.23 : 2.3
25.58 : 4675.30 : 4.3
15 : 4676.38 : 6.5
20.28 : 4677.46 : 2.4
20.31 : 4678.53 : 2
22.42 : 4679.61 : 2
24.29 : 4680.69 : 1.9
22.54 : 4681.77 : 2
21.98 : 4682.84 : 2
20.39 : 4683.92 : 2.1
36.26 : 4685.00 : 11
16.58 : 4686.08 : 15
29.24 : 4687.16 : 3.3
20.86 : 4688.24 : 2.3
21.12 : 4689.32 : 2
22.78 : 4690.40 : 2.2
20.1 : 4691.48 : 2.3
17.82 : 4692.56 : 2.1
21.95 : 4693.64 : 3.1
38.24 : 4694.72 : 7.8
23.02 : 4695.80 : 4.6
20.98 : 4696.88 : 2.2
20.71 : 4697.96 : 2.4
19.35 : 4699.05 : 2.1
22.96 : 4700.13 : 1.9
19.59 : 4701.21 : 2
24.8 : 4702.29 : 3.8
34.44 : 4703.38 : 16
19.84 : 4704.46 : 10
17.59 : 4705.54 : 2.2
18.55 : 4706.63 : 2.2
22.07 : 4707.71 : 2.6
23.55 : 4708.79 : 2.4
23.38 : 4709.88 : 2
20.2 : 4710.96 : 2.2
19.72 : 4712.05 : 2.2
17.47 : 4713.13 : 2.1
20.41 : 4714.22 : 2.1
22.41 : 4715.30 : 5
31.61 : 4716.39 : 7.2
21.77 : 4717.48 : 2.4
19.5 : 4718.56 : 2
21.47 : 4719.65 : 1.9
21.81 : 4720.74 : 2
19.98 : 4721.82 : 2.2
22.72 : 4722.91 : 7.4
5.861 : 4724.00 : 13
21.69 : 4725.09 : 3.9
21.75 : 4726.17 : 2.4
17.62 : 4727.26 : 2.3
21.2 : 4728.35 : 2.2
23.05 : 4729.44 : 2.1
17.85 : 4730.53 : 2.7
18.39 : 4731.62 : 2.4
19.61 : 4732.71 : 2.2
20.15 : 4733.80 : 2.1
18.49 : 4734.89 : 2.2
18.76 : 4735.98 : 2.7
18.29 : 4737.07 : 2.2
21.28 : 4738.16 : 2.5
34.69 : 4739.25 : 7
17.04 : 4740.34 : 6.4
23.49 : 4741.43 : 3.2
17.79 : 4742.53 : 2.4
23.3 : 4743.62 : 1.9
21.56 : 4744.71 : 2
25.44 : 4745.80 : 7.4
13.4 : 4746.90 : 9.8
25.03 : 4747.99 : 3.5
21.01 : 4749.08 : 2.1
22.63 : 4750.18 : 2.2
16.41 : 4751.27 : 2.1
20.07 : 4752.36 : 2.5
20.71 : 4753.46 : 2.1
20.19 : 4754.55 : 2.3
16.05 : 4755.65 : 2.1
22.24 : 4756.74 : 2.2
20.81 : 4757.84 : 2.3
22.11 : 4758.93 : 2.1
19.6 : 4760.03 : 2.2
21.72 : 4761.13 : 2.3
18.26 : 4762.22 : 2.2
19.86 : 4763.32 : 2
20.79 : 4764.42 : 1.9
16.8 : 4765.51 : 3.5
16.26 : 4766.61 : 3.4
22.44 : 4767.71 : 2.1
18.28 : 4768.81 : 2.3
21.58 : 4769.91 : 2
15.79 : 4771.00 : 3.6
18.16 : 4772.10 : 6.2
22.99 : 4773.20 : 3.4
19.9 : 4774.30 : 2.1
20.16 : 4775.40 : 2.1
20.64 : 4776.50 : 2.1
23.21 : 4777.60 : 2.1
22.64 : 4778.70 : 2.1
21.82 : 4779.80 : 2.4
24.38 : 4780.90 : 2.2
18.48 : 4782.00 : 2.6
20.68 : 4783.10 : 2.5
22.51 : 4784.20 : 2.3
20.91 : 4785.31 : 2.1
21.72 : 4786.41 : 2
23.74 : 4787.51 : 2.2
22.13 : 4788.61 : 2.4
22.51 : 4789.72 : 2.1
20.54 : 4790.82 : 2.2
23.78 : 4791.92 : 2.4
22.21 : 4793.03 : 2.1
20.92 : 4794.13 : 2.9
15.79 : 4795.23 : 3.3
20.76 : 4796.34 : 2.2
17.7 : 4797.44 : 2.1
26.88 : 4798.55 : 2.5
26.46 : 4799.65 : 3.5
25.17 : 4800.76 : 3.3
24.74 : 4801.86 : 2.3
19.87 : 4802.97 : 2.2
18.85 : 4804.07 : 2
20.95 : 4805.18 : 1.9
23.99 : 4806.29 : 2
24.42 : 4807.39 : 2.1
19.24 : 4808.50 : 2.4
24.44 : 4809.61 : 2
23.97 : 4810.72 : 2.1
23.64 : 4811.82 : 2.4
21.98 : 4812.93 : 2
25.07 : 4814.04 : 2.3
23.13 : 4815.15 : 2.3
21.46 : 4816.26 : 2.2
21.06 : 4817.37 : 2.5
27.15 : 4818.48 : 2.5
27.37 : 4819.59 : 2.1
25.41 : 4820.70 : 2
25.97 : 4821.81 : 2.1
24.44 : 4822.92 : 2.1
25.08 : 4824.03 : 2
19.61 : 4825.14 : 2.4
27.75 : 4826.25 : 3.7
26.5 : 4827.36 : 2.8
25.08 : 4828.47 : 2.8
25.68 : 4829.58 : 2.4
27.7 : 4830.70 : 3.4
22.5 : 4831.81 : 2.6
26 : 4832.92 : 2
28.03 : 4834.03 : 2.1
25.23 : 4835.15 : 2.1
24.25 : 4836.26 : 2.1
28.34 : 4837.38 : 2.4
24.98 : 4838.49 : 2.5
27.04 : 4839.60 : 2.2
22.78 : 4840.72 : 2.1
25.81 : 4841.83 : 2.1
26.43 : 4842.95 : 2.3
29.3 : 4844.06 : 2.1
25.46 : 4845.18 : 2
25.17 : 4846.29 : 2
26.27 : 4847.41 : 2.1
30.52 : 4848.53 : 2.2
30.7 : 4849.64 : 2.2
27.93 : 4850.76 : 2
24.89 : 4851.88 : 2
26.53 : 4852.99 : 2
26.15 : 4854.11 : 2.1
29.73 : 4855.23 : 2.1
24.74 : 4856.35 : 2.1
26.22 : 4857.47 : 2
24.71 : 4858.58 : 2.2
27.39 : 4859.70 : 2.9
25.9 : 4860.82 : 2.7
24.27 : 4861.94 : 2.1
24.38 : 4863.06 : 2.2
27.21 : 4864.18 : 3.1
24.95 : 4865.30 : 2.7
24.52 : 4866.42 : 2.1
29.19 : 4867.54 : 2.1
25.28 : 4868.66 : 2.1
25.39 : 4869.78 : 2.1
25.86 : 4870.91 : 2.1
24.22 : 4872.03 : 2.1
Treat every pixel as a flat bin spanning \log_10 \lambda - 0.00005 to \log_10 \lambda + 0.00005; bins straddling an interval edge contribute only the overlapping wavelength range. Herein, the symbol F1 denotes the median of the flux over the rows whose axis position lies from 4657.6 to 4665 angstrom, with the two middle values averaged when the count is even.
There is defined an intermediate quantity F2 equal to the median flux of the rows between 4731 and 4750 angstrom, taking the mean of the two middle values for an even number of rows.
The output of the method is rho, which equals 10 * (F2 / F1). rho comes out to 9.1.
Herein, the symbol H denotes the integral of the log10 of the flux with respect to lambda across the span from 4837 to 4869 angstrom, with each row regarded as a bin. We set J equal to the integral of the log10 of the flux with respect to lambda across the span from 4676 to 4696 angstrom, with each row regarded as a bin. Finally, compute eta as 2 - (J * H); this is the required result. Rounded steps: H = 45.5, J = 27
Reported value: -1226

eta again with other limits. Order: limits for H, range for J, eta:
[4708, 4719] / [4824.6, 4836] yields -233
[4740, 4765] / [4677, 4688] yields -486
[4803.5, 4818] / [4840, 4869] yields -805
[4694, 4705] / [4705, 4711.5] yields -128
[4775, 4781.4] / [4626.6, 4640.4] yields -161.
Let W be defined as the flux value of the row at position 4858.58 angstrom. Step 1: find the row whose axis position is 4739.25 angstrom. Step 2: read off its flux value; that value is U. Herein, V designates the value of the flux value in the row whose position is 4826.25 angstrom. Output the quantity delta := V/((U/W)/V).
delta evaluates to 549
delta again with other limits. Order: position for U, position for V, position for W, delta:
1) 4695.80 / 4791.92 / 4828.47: 616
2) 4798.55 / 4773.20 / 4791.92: 468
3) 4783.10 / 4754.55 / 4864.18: 536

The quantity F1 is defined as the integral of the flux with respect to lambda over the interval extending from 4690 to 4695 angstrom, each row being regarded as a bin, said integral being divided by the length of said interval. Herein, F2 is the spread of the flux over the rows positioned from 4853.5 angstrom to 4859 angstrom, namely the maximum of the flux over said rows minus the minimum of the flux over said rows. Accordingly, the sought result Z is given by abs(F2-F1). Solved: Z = 18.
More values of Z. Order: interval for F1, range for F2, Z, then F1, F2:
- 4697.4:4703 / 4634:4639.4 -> 11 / 21.8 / 11.2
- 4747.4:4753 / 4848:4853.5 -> 15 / 21.0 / 5.8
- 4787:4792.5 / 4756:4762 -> 20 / 22.5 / 2.6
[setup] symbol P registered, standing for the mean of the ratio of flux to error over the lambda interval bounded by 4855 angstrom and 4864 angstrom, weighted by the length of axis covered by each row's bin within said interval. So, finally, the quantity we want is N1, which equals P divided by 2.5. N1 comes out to 4.5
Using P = 11.3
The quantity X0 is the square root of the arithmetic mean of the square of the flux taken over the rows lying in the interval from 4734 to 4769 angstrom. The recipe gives 20.8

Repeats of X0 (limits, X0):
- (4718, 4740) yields 20.8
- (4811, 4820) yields 24.0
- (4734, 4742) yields 22.4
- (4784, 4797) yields 21.6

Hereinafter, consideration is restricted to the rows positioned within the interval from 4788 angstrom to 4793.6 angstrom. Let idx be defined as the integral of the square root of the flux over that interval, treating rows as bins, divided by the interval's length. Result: 4.71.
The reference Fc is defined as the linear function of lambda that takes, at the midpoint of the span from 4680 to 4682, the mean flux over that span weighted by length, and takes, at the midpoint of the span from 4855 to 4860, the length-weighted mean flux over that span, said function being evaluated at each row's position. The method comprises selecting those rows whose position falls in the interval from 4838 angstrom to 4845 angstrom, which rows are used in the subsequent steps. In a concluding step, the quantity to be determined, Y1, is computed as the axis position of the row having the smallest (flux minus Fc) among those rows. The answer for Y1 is 4840.72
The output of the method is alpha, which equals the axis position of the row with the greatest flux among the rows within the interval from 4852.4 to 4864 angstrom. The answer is 4855.23 angstrom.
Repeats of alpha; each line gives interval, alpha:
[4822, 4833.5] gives 4826.25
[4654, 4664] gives 4654.89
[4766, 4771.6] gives 4767.71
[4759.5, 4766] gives 4761.13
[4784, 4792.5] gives 4791.92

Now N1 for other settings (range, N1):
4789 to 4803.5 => 3.6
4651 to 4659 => 2.3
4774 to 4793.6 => 3.9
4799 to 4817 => 4.1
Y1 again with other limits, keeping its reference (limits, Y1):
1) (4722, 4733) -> 4724.00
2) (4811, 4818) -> 4817.37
